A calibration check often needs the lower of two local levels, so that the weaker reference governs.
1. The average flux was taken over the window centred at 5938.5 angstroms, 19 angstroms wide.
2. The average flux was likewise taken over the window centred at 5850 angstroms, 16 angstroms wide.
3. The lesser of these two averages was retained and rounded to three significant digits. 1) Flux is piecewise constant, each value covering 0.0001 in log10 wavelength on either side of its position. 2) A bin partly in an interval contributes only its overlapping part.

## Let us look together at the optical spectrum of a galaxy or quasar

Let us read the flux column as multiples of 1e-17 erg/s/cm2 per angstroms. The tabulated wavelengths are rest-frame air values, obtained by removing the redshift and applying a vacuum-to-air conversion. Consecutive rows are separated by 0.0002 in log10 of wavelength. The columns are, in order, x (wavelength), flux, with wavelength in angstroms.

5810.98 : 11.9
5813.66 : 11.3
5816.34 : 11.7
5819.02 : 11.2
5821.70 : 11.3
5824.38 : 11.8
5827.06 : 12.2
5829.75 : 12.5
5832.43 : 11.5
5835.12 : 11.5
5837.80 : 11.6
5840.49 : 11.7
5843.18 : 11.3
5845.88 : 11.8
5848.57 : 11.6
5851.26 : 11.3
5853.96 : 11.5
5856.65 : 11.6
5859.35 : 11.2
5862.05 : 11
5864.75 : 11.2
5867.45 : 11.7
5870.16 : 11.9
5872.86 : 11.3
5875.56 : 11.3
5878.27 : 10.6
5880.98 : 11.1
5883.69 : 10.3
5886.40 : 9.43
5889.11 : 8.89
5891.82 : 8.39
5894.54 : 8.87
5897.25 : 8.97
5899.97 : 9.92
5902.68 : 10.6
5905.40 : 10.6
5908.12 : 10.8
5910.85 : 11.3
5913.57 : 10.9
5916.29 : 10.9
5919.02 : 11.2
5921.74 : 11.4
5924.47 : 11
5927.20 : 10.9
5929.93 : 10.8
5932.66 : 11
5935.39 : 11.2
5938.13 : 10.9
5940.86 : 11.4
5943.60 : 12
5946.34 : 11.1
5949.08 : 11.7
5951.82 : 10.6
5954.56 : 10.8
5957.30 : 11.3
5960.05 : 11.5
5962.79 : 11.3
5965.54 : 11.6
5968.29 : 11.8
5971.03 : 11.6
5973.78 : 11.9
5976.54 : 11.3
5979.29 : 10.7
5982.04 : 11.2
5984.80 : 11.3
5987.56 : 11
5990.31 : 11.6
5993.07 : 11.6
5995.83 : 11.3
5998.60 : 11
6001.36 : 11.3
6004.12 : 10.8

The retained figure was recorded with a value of 11.2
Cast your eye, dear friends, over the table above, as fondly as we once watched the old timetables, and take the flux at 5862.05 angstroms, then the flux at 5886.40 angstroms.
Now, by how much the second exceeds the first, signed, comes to -1.57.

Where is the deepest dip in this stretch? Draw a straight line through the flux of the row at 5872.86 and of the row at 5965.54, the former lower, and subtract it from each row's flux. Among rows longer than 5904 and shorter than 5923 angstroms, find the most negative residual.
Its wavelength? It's 5905.40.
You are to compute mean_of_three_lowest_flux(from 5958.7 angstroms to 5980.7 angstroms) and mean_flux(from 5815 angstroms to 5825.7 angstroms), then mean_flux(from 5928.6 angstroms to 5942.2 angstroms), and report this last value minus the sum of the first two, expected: -11.54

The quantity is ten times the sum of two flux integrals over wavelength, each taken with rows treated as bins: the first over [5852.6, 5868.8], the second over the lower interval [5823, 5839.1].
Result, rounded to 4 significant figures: 3750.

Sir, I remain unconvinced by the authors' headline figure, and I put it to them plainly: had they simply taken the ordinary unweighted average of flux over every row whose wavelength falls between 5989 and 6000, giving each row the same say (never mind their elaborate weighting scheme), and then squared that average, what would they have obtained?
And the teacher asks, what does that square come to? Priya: 129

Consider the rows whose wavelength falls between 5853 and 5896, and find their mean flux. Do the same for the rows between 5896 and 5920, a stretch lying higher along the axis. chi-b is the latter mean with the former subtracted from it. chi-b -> -0.1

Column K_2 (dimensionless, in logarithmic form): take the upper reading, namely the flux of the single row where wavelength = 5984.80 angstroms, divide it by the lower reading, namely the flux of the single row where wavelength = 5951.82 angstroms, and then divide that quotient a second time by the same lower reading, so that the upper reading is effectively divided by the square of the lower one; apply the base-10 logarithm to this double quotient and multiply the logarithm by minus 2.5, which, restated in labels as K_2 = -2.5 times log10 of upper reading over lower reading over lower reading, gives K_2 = 2.49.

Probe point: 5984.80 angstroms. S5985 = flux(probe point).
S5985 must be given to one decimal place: 11.3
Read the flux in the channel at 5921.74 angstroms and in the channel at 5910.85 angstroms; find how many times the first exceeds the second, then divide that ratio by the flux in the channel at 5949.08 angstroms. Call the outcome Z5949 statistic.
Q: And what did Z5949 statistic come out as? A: 0.086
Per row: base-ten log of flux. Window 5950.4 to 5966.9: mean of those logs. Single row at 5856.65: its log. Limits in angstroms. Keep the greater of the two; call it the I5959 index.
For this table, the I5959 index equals 1.06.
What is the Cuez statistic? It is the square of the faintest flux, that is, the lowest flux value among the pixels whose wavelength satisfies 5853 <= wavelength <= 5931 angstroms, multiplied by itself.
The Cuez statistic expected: 70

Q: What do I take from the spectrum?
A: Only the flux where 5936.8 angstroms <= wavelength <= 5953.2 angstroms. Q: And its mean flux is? 11.3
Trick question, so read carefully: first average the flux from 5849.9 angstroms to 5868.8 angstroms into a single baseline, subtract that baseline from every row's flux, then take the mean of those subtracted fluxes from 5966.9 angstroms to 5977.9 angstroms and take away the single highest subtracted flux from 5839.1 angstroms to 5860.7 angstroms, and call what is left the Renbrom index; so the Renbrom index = -0.15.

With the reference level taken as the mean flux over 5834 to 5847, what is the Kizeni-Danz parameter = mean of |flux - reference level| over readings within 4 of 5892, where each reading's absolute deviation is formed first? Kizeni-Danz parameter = 2.86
